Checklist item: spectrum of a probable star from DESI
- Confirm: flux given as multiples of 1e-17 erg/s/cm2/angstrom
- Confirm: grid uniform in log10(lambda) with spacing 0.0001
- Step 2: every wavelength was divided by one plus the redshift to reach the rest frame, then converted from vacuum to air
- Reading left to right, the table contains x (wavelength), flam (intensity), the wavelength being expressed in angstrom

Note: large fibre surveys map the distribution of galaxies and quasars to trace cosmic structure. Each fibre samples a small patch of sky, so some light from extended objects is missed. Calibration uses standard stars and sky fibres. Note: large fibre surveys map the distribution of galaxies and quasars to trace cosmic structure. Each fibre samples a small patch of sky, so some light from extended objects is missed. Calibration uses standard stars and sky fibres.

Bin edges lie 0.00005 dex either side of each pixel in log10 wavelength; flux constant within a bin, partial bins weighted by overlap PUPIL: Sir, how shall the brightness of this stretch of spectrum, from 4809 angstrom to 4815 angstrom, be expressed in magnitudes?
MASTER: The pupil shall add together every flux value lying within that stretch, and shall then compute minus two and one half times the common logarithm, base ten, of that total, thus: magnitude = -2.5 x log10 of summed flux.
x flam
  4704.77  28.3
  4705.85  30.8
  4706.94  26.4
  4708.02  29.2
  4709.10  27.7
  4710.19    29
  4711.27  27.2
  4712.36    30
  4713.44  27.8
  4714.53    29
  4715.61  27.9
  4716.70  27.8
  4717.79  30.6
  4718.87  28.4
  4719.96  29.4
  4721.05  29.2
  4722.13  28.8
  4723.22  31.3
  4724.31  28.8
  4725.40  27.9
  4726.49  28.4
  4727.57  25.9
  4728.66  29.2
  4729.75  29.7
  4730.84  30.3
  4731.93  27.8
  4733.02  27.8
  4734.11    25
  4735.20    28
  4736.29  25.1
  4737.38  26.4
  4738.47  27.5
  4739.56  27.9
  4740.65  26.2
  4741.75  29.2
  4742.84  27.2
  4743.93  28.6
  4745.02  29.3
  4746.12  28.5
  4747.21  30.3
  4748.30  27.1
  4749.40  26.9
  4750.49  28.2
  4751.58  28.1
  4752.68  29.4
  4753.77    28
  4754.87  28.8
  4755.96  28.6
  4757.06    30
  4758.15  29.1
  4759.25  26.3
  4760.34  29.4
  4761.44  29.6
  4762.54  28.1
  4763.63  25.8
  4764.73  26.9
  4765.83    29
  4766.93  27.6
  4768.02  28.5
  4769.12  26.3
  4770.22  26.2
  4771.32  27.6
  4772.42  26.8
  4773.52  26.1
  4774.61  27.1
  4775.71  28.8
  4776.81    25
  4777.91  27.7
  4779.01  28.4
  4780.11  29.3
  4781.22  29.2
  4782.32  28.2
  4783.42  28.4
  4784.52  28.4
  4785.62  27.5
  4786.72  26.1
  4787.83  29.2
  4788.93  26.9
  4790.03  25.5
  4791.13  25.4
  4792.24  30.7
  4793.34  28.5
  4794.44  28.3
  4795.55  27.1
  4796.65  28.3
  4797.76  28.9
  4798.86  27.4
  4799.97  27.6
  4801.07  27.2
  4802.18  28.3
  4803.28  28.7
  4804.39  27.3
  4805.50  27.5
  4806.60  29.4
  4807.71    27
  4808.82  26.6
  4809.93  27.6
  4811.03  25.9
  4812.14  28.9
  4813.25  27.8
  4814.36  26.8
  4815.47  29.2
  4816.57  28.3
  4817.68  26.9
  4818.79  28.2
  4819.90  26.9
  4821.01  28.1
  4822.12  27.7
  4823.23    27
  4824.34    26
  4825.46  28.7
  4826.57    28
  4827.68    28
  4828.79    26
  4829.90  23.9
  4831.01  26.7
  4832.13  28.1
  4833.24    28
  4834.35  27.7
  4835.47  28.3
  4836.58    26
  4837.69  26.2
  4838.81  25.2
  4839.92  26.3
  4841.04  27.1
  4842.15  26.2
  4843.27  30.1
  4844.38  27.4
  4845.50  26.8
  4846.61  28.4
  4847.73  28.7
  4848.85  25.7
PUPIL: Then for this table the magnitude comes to -5.34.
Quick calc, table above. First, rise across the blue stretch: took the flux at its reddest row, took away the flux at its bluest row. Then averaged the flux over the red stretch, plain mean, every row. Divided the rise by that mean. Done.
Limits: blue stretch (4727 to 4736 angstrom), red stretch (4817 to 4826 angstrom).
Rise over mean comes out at 0.077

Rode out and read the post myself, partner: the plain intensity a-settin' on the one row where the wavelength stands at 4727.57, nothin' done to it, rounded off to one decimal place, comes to 25.9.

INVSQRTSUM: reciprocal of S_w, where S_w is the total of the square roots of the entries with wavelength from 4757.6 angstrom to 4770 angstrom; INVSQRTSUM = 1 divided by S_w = 0.017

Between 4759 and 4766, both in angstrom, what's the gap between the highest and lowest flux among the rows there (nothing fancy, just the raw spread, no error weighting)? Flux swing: 3.8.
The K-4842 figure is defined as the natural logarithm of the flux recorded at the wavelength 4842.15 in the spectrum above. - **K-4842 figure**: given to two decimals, 3.27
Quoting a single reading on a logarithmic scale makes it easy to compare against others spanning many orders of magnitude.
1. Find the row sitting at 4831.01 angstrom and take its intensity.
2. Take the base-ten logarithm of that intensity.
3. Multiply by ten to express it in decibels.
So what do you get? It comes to 14.3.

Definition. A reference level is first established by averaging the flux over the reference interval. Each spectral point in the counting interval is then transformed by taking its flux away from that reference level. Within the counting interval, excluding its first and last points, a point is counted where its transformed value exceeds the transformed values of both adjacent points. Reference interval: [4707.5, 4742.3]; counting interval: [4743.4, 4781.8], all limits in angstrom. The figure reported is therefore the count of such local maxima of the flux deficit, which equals 11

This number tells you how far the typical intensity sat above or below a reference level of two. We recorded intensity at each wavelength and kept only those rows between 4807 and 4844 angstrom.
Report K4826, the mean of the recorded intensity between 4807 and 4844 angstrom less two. 25.3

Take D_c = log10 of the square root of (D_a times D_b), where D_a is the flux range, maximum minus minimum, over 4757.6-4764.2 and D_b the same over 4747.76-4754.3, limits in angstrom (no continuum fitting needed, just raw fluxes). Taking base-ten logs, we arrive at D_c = 0.49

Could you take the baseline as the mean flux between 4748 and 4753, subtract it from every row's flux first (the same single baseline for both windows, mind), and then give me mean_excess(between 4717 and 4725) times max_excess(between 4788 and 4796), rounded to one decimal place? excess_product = 4.3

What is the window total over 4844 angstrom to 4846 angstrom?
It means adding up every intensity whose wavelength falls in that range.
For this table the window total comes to 54.2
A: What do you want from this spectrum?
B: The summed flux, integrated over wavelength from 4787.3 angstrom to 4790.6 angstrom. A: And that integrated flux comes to 90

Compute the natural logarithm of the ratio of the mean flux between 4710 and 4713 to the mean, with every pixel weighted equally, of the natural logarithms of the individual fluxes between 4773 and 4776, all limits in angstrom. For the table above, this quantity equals 2.16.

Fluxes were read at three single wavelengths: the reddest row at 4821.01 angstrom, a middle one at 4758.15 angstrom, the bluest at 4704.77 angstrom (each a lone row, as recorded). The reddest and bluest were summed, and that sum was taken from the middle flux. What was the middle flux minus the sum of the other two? -27.3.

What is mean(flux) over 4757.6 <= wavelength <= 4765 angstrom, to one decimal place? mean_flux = 27.9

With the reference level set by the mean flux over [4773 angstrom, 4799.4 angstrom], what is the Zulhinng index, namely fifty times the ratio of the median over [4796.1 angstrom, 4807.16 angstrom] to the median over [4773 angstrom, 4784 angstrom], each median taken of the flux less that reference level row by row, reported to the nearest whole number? 17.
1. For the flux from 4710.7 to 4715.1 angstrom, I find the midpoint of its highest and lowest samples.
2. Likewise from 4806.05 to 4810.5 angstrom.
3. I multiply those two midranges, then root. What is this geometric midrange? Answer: 28.30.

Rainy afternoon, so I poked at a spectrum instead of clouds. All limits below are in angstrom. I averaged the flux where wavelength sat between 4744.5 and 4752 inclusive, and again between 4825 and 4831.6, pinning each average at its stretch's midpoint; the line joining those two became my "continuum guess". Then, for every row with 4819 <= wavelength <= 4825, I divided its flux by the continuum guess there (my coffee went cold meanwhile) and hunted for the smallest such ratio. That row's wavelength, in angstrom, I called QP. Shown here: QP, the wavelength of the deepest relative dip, 4824.34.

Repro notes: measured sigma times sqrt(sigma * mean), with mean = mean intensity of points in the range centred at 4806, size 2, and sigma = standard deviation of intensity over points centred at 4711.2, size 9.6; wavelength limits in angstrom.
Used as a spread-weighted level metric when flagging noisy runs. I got 6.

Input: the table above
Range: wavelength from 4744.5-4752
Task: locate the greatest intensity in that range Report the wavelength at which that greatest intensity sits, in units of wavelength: 4747.21 angstrom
